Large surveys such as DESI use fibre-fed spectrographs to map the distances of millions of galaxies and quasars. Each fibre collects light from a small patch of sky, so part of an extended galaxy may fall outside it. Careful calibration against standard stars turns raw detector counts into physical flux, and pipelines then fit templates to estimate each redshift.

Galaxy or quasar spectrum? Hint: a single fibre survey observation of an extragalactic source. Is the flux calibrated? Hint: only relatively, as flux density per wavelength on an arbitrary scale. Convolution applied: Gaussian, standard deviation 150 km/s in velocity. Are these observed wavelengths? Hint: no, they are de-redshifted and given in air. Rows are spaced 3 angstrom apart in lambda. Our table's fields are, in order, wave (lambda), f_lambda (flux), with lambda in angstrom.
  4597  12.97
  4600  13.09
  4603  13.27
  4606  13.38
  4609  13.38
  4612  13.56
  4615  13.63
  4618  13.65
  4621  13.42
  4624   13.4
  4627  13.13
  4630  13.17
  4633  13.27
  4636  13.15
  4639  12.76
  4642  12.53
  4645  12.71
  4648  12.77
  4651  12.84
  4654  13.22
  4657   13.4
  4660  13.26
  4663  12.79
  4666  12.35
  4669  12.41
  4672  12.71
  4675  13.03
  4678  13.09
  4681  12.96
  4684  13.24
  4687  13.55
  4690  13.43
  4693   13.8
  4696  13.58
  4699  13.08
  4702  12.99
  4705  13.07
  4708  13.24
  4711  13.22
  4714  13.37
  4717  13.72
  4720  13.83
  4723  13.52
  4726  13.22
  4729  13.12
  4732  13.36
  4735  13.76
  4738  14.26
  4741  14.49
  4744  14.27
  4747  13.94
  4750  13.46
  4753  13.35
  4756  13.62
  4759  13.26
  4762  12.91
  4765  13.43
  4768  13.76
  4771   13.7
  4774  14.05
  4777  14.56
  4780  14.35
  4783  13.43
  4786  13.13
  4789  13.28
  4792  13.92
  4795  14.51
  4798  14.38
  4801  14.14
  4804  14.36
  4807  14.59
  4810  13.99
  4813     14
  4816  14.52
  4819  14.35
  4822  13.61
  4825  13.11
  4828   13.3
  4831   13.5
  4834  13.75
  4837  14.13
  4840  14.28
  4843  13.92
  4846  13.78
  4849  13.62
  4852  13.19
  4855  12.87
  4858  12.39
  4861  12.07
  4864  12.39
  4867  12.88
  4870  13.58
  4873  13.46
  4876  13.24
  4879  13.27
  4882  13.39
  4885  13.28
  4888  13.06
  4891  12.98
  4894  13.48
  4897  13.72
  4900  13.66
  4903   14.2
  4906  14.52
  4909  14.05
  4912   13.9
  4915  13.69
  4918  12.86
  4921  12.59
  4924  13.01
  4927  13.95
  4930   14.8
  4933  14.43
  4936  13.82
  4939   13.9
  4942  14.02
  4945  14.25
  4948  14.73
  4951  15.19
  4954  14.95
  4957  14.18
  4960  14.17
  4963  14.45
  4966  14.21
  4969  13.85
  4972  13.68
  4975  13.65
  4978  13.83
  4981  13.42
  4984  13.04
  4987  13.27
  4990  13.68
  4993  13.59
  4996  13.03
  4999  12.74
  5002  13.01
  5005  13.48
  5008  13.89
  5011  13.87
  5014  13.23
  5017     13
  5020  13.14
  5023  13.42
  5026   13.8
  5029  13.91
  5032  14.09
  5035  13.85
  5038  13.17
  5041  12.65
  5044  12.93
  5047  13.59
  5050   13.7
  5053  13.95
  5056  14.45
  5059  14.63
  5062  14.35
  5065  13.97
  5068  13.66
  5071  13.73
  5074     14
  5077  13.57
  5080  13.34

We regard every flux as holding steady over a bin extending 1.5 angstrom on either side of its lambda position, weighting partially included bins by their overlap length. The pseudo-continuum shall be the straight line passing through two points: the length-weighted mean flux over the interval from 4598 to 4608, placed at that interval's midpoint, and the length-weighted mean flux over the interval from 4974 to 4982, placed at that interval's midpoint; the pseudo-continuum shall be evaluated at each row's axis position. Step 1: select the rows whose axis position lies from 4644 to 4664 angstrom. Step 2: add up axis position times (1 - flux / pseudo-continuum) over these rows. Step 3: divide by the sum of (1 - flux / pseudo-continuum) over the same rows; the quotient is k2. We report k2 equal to 4651.6 angstrom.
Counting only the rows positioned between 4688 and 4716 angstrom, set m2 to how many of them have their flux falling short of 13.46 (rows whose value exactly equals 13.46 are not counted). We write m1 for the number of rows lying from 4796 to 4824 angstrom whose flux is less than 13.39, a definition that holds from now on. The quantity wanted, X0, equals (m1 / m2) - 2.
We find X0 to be -2.0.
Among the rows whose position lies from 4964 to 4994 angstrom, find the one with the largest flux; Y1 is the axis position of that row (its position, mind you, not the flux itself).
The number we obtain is 4966 angstrom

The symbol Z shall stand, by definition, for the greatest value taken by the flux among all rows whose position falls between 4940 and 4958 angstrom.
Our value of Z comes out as 15.19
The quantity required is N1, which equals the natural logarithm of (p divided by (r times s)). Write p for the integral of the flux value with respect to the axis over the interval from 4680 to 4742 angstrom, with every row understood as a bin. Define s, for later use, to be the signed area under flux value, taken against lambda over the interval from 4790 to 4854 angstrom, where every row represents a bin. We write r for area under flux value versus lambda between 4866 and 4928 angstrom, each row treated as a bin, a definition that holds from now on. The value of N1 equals -6.79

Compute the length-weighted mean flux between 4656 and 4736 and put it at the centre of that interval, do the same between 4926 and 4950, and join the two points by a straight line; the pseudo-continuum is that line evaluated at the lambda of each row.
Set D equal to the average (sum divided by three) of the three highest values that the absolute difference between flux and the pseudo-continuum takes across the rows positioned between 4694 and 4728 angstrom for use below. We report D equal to 0.42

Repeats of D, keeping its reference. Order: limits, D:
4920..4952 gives 1.22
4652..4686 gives 0.62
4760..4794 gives 0.78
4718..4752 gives 0.92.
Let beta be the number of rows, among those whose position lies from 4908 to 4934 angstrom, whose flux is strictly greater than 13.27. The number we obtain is 6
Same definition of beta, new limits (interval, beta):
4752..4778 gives 7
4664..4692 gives 2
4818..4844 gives 8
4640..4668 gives 1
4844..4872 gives 3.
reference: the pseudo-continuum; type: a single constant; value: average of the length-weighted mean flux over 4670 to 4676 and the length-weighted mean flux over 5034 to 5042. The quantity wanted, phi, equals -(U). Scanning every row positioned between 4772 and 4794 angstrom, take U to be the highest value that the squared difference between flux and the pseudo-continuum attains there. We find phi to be -2.4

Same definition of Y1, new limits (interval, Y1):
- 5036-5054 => 5053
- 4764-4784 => 4777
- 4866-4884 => 4870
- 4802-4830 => 4807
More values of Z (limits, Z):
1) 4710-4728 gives 13.83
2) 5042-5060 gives 14.63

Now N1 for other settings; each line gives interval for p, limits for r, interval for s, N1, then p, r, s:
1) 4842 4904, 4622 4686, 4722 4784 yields -6.76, 821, 830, 850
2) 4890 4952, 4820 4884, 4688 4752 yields -6.76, 861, 853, 868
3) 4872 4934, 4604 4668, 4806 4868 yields -6.73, 843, 840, 839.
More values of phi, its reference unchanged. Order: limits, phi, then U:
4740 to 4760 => -2.2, 2.2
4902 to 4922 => -2.3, 2.3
